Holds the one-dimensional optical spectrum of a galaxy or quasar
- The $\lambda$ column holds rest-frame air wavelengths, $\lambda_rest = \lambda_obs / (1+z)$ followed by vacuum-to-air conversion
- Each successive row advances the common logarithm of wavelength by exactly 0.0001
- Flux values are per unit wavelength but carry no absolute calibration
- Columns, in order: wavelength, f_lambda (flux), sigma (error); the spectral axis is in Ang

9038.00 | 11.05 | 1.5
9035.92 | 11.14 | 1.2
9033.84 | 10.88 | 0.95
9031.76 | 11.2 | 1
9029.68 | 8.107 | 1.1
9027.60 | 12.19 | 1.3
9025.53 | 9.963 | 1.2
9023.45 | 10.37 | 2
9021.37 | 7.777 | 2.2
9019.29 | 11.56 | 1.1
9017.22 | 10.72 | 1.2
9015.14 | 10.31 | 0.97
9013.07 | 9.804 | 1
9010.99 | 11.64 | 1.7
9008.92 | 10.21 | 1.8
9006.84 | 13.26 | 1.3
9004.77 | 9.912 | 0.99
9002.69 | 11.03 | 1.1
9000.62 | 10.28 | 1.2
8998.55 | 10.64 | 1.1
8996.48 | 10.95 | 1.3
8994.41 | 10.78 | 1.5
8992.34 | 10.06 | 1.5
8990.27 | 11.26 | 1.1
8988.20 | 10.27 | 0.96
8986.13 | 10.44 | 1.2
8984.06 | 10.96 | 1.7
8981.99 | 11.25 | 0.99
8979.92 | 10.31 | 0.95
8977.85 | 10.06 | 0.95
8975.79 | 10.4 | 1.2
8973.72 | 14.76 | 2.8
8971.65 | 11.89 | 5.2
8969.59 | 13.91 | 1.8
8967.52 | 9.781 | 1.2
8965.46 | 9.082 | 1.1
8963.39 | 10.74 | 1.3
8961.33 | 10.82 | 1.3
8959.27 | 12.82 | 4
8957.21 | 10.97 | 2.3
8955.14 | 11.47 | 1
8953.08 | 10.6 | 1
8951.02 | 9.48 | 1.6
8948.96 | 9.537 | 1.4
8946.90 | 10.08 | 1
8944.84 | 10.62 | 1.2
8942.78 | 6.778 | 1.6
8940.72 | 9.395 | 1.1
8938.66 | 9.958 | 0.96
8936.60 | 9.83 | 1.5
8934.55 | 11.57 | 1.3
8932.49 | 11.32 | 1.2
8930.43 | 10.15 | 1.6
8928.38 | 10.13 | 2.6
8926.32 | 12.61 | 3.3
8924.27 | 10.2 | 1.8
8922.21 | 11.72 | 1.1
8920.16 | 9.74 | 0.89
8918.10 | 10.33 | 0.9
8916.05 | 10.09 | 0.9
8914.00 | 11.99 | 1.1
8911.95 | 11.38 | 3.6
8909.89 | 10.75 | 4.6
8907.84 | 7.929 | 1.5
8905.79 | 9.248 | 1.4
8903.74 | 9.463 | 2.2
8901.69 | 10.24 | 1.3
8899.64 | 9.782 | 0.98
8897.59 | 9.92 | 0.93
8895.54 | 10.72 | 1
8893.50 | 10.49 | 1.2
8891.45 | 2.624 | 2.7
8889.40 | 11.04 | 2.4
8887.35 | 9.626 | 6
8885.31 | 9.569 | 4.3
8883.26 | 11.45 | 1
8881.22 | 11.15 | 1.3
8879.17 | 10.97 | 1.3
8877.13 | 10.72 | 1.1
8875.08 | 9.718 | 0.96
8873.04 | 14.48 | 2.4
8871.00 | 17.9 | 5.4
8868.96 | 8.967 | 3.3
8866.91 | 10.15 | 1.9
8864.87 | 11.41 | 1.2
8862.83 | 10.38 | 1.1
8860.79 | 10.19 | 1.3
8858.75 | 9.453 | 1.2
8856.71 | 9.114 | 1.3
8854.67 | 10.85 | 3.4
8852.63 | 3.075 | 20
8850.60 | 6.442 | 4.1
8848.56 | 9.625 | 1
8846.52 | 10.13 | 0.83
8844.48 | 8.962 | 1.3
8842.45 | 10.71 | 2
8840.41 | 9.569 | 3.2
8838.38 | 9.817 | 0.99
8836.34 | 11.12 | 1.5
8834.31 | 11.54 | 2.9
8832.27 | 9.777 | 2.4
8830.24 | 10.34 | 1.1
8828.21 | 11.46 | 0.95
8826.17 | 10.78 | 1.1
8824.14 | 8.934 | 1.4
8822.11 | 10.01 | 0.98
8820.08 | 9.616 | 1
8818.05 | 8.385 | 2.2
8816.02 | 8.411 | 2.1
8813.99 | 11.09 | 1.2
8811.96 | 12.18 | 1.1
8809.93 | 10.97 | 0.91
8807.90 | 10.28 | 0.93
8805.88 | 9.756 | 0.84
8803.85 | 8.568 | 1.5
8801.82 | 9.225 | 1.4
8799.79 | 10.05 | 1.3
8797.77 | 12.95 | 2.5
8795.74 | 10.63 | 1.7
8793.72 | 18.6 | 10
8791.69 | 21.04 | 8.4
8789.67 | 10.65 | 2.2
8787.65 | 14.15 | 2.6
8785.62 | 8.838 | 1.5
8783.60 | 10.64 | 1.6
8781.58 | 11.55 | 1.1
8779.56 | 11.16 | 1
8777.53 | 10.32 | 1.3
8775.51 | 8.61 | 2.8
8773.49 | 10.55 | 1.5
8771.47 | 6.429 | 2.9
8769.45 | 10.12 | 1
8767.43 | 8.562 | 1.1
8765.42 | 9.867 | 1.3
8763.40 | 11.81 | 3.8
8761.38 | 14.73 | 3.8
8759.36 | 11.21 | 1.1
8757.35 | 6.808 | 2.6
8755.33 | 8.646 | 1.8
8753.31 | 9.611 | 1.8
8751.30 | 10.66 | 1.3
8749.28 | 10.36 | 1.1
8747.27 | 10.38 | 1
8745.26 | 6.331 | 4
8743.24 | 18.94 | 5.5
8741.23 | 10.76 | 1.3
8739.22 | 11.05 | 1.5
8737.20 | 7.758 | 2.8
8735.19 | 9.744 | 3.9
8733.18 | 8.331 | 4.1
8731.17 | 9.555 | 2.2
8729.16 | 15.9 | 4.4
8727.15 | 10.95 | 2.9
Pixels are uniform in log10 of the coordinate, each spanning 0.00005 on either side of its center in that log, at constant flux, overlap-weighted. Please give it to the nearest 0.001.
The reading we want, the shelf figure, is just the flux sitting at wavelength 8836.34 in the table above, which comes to 11.120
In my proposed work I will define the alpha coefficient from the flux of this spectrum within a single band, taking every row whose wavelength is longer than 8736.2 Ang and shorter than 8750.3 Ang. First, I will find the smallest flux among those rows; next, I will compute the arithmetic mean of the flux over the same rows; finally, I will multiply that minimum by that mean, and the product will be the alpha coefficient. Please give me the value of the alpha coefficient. 68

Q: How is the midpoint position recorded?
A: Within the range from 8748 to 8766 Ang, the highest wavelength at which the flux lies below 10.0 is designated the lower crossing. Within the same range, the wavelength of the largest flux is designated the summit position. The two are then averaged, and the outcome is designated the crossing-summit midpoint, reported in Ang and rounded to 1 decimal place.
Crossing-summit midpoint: 8763.4 Ang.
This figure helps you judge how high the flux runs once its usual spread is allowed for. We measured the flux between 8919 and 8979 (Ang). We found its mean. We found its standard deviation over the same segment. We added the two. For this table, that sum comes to 12.2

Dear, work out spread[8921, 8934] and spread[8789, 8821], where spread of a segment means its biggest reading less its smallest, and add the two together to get 15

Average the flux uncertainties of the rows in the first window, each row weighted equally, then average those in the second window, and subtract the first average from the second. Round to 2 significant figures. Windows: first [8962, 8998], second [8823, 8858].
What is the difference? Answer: 1.3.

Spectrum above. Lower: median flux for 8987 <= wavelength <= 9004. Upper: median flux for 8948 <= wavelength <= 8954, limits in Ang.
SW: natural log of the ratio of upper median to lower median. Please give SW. -0.12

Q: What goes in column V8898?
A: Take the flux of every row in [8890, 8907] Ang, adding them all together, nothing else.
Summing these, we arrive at 72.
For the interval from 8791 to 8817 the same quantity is 154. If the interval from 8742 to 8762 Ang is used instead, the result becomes 108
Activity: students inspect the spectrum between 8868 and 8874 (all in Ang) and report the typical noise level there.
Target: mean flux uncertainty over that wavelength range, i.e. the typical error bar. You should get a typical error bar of 3.7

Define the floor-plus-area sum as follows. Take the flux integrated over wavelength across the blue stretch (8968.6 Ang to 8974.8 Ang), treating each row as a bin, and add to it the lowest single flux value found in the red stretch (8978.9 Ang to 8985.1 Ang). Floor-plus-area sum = 94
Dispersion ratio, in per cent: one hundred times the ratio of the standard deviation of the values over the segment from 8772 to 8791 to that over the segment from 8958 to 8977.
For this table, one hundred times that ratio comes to 84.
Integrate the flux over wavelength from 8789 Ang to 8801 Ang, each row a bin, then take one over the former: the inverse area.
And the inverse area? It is 0.0059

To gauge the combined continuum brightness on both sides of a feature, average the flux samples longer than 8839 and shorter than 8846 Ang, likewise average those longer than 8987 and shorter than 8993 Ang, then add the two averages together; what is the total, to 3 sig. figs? 20.3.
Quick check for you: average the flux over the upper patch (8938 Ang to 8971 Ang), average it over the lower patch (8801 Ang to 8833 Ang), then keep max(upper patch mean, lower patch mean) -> 10.4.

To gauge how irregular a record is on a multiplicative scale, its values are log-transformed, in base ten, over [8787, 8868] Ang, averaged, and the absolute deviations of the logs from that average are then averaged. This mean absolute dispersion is 0.066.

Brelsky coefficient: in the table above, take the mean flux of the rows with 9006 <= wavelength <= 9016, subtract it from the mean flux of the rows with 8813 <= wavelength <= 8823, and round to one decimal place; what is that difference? -1.5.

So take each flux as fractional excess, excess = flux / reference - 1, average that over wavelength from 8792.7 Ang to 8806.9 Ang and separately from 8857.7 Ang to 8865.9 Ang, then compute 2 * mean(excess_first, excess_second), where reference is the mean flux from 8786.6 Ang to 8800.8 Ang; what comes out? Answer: -0.45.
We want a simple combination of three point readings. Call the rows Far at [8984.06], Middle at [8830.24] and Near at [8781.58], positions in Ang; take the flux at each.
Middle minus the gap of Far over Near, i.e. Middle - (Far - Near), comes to 10.9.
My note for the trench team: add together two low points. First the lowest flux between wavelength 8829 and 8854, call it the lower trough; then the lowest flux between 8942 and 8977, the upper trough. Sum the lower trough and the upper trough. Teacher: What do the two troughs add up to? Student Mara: 10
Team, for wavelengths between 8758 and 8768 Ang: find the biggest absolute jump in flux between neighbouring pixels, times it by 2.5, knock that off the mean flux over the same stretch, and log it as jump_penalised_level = 2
